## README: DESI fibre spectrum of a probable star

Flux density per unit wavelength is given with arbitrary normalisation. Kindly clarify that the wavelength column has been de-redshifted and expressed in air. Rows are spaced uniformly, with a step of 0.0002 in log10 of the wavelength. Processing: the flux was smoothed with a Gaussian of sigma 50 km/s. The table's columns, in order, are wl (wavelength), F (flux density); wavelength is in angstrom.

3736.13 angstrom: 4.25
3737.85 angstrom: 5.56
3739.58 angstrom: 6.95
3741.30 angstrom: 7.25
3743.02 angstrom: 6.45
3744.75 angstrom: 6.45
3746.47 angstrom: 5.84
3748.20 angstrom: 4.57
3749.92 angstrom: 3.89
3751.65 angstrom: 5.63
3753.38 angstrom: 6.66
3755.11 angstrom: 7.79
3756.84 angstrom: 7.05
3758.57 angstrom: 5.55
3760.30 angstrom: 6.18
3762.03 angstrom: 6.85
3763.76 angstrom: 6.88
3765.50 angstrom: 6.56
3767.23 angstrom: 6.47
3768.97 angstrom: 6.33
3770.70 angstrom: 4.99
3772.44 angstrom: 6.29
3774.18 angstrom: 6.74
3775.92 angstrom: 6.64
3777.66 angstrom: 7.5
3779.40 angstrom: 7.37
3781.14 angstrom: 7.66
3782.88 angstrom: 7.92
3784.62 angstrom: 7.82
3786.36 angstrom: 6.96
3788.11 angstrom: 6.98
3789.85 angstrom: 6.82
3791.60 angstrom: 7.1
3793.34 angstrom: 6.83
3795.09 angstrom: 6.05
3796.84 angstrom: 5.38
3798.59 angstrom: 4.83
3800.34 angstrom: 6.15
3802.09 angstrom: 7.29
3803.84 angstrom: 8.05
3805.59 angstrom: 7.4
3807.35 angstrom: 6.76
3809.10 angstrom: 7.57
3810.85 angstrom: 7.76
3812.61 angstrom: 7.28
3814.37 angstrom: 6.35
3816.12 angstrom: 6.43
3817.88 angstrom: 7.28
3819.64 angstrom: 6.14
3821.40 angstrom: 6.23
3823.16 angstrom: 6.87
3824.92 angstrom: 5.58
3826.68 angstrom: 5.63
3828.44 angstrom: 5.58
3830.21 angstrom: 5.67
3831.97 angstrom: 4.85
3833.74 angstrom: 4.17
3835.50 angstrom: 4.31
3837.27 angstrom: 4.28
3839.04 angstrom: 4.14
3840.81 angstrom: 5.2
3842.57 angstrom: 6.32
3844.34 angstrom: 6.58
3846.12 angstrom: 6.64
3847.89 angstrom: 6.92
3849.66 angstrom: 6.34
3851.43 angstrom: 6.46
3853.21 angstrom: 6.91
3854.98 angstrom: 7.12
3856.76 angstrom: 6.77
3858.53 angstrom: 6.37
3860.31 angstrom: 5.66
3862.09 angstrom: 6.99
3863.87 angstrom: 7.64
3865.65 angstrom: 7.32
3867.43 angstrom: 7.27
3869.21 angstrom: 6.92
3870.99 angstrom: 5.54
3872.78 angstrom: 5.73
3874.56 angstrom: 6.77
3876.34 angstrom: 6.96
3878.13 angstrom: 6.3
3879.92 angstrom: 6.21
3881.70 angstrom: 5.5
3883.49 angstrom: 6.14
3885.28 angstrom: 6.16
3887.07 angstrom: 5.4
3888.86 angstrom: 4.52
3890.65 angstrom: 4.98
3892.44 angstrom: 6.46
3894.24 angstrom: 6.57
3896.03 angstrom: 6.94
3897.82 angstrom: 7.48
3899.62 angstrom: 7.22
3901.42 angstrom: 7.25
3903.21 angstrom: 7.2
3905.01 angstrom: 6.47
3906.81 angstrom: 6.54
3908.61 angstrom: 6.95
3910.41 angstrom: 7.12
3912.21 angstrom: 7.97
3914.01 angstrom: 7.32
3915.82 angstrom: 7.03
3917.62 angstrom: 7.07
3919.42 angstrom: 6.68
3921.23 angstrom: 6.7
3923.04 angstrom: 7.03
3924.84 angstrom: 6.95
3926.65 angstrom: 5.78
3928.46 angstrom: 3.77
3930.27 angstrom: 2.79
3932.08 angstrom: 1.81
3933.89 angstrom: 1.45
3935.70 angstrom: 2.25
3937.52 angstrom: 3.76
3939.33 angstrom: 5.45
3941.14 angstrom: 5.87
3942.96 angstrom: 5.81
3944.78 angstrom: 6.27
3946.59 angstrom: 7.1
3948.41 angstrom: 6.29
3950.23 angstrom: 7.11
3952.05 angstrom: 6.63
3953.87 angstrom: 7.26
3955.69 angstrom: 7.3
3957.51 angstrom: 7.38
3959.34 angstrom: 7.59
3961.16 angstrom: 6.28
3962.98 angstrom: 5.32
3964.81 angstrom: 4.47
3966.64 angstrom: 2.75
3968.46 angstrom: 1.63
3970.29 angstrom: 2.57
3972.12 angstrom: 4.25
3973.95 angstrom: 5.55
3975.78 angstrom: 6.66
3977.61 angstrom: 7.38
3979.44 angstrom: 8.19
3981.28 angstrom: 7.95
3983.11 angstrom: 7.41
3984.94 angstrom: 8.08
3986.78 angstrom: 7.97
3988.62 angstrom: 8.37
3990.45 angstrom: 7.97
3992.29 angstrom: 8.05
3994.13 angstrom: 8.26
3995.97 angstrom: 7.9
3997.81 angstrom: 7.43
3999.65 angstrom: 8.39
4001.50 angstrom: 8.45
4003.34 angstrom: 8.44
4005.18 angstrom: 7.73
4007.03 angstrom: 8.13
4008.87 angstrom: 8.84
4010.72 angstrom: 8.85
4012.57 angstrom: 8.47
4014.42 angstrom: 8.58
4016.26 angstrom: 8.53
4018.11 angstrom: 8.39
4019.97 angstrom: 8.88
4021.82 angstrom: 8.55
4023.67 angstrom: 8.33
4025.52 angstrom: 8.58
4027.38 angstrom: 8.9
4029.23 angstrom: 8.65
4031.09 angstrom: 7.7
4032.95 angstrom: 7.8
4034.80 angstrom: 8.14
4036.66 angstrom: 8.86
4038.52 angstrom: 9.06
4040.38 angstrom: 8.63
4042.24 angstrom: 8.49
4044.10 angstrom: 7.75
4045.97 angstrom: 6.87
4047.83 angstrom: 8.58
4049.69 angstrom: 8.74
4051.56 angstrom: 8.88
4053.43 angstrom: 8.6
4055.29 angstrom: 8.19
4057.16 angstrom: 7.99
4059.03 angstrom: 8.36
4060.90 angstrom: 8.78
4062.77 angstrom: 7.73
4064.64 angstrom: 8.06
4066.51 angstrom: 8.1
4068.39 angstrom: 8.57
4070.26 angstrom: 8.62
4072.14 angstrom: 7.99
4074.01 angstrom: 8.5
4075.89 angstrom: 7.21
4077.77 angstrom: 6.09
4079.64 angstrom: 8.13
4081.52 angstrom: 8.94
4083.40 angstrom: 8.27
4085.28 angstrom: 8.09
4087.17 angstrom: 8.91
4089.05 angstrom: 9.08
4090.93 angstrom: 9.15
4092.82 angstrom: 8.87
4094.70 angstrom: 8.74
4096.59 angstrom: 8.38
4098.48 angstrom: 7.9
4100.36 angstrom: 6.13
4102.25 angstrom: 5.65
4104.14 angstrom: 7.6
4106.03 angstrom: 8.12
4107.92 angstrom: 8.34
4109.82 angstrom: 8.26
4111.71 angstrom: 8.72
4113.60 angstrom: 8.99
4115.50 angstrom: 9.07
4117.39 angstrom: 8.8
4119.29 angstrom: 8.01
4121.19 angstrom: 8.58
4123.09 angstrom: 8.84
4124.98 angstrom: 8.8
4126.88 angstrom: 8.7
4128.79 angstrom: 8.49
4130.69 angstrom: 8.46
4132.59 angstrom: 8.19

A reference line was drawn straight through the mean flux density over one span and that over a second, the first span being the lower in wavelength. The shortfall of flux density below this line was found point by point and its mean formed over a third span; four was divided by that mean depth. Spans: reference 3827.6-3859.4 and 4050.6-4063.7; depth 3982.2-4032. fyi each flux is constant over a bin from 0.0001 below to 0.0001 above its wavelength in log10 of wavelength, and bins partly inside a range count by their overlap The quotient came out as -8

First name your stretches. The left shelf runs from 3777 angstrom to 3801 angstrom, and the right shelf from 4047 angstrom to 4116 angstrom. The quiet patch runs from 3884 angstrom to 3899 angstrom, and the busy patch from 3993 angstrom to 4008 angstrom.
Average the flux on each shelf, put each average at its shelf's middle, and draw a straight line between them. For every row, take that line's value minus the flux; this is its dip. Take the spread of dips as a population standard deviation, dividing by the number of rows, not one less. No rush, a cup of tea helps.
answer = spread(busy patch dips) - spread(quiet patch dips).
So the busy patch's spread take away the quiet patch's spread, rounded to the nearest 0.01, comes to -0.59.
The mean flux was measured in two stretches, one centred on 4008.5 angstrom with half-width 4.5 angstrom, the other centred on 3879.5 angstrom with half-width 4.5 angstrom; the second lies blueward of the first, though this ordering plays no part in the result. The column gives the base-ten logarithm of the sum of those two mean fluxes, 1.17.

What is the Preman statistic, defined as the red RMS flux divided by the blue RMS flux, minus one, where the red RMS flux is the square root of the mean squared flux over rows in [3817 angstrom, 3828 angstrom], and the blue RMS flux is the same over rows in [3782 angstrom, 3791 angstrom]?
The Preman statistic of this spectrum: -0.1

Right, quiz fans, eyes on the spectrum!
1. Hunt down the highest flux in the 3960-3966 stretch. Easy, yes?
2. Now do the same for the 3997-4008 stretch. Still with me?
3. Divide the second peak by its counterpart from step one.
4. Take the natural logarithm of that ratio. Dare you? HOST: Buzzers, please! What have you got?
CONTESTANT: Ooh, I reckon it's 0.30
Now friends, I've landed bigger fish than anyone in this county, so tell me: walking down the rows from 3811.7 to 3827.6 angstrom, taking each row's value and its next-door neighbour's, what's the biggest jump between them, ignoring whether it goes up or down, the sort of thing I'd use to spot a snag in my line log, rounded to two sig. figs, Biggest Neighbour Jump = 1.3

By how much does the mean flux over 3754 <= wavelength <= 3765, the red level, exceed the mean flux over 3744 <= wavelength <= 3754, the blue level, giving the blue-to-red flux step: 1.2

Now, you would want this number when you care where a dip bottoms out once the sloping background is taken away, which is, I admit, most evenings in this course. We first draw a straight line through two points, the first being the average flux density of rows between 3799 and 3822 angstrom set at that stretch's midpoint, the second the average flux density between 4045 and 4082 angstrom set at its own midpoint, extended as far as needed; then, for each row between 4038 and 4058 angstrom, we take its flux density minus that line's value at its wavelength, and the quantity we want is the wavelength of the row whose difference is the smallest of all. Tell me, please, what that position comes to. 4045.97 angstrom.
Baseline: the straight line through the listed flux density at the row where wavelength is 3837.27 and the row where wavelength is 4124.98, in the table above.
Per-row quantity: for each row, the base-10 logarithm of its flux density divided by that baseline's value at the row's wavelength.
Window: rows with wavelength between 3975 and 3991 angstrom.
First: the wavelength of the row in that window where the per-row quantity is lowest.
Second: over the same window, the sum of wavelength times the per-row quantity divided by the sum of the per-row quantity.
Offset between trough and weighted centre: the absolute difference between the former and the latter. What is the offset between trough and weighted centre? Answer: 8.3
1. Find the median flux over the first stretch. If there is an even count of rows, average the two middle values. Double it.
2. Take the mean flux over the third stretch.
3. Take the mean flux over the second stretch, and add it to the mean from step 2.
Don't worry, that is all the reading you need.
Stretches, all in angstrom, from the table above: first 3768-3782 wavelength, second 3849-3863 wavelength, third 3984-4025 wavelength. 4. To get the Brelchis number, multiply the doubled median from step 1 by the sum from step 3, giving 199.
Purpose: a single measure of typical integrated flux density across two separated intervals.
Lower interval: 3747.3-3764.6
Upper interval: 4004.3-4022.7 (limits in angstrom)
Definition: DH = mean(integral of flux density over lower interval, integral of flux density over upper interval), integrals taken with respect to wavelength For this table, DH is 131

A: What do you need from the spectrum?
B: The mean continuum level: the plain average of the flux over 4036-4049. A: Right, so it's 8.3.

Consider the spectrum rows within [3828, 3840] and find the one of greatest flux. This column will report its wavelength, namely 3830.21 angstrom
